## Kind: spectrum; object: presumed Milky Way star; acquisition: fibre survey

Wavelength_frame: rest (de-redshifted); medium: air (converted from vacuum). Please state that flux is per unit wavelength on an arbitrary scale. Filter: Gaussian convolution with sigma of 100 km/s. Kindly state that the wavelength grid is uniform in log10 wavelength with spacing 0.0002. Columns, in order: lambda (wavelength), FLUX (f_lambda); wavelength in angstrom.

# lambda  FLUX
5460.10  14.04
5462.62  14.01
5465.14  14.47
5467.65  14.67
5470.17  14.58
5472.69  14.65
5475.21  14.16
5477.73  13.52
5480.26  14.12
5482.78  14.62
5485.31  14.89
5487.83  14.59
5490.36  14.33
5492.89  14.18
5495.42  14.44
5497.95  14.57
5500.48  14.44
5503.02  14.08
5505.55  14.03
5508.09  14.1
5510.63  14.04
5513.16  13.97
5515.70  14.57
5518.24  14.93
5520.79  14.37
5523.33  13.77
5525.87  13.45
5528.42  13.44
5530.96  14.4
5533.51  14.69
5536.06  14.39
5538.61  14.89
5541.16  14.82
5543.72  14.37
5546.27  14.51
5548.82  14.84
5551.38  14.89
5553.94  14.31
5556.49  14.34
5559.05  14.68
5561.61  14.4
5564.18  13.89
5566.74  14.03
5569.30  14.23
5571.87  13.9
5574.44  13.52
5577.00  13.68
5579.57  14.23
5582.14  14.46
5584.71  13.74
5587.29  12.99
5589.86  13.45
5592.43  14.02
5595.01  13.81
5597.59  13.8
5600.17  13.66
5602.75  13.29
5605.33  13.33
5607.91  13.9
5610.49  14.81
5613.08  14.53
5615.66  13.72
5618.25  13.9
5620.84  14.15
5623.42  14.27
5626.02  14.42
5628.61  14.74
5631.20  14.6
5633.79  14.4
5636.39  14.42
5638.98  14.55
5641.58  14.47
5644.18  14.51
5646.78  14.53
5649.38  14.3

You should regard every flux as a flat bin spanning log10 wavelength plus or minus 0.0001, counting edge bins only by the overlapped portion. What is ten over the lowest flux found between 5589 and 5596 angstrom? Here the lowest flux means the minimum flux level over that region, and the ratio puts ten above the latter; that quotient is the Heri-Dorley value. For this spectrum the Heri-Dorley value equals 0.74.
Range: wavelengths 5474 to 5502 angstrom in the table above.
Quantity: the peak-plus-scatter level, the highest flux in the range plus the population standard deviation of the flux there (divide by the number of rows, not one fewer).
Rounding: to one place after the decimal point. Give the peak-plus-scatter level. 15.2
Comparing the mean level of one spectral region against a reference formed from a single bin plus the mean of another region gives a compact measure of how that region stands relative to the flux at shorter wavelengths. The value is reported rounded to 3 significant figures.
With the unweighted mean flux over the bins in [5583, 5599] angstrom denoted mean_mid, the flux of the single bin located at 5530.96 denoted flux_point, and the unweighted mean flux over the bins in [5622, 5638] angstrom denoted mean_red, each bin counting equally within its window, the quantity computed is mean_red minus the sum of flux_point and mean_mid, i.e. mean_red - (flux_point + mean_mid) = -13.6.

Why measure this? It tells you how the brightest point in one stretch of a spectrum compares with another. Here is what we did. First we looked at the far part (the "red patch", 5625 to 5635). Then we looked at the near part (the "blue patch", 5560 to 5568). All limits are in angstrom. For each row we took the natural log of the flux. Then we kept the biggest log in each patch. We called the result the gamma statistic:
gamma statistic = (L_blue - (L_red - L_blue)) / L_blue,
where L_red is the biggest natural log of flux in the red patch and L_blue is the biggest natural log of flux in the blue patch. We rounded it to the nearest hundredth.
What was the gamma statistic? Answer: 0.99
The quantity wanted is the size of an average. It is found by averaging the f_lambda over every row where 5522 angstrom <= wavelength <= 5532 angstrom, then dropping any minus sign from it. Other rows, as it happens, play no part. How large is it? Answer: 13.8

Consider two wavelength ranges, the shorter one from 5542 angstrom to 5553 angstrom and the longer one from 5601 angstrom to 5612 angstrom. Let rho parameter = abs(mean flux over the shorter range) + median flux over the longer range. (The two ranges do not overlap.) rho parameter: 28.3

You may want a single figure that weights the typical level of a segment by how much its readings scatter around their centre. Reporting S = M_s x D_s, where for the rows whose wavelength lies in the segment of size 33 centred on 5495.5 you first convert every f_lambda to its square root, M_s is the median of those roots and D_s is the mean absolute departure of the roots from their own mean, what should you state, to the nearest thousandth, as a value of 0.116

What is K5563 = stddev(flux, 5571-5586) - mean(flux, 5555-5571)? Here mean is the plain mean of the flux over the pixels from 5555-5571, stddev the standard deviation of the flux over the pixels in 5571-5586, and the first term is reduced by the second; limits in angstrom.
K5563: -13.9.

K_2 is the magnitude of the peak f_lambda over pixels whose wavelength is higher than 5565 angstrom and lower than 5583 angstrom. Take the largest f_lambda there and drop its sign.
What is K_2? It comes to 14.5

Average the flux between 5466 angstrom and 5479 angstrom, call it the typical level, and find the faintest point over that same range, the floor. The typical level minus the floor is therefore 0.80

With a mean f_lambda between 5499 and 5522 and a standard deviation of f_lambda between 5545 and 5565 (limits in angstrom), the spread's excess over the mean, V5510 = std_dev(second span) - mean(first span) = -14.0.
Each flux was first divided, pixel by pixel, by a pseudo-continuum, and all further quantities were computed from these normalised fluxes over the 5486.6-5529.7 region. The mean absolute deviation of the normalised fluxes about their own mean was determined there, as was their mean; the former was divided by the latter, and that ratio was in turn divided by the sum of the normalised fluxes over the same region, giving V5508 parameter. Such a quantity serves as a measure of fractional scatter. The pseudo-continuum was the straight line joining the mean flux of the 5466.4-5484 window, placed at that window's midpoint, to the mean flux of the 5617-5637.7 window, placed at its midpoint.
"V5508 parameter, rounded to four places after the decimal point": 0.0013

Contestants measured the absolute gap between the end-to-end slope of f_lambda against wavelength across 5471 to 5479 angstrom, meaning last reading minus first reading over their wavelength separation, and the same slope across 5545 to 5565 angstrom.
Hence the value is 0.19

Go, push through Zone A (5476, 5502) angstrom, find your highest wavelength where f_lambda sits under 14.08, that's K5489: 5477.73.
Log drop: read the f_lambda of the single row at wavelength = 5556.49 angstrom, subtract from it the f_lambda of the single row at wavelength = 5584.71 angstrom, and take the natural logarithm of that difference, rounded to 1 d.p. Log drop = -0.5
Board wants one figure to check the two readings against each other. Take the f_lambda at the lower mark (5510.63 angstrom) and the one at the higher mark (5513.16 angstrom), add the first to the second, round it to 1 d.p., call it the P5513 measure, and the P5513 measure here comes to 28.0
